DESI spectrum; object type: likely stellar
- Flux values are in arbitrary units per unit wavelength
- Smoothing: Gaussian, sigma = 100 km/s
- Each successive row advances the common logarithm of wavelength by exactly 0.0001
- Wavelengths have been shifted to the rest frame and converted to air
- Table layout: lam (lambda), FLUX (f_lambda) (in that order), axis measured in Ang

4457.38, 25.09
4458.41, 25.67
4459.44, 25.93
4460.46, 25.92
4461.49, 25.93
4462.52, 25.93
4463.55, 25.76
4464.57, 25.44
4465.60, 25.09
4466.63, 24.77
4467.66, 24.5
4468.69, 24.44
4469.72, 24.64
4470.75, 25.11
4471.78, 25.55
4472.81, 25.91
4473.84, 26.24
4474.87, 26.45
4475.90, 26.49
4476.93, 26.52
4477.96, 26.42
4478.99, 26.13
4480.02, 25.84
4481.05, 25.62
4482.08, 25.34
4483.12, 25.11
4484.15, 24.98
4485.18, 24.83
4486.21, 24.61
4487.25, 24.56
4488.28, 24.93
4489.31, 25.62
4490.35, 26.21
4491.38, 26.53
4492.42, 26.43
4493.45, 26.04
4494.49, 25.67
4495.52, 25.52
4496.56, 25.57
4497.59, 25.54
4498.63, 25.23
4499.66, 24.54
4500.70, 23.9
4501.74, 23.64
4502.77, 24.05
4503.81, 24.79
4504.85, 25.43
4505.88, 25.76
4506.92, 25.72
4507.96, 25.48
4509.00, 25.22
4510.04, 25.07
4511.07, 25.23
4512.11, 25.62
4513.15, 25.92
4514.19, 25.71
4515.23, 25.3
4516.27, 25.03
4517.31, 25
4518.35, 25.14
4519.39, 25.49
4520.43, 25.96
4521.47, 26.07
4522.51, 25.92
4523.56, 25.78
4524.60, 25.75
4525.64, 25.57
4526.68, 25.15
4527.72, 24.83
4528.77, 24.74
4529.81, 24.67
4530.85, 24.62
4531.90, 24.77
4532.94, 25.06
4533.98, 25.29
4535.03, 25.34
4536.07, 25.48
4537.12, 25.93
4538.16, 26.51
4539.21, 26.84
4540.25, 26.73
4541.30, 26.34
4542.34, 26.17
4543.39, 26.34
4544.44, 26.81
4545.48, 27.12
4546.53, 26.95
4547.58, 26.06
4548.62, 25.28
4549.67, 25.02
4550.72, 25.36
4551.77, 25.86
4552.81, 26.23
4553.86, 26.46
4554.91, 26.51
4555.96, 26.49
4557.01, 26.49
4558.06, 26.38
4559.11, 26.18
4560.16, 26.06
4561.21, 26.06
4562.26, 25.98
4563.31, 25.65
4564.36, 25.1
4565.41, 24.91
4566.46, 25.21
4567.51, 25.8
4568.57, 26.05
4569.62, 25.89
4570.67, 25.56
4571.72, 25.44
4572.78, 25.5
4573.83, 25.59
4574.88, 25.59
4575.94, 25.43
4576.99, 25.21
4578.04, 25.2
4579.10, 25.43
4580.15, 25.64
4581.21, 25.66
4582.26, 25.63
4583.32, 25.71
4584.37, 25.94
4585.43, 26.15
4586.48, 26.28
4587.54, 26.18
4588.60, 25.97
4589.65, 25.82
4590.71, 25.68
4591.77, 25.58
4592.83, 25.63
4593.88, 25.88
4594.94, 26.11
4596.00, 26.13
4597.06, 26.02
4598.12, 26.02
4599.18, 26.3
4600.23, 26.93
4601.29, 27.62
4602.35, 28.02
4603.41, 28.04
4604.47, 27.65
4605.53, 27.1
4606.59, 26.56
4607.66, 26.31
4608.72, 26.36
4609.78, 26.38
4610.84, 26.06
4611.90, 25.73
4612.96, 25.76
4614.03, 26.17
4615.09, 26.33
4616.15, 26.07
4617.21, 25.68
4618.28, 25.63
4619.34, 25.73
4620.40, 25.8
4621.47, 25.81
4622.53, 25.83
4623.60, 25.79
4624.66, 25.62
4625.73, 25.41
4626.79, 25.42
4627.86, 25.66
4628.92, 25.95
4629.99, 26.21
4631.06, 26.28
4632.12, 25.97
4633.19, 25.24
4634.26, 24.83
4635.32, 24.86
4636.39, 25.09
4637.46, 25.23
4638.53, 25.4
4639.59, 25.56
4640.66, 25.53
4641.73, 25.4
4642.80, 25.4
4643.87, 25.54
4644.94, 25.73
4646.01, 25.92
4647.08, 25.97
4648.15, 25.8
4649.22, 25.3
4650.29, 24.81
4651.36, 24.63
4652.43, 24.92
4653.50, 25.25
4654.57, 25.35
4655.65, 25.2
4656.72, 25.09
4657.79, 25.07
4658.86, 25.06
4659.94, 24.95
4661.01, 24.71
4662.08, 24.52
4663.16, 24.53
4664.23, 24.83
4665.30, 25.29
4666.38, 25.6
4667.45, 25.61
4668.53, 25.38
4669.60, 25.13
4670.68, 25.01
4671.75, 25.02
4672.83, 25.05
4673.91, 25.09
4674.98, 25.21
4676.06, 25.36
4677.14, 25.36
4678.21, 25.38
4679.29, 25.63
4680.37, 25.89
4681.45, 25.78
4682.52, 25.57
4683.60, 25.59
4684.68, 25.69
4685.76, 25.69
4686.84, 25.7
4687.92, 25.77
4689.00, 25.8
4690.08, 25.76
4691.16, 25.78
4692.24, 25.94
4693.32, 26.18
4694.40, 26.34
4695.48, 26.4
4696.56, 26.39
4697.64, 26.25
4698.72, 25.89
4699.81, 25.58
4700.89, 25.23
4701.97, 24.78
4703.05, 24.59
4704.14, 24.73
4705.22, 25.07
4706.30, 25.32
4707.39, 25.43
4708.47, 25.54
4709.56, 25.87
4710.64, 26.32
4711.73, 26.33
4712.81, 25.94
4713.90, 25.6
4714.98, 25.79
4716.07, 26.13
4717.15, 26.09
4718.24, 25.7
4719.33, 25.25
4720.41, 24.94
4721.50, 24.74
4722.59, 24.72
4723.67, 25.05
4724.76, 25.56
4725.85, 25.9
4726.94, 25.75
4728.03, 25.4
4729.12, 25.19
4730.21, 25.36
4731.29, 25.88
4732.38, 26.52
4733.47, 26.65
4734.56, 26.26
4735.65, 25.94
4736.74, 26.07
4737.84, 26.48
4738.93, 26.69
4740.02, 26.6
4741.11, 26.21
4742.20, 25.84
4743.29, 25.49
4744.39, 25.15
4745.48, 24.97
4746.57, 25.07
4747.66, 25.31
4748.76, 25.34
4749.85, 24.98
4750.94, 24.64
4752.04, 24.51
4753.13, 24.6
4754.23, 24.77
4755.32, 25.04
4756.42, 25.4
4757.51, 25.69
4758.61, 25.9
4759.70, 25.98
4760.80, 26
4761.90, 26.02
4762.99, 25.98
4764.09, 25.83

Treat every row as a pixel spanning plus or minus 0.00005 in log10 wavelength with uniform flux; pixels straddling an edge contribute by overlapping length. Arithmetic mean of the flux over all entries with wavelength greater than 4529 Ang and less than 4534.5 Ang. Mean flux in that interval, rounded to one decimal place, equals 24.9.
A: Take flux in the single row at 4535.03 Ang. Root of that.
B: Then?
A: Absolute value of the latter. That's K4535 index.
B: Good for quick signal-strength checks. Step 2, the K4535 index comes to 5.03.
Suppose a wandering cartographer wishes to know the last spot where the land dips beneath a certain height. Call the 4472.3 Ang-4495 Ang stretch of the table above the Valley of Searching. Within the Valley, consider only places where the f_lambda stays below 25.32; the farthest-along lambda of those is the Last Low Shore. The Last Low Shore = 4488.28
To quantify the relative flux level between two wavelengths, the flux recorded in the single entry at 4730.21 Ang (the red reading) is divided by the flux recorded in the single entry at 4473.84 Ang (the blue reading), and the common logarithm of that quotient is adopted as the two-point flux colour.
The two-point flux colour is -0.015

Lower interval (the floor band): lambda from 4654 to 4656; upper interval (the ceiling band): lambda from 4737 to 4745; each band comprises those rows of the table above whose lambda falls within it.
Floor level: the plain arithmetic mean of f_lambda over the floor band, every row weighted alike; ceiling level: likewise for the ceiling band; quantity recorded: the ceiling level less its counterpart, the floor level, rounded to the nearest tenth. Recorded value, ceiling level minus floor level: 0.8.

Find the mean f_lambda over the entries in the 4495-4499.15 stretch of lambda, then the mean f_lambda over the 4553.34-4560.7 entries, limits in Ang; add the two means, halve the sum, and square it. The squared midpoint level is 672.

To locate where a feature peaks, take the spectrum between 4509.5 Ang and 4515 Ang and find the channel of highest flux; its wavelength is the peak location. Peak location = 4513.15 Ang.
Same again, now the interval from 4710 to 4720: 4711.73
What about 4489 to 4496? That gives 4491.38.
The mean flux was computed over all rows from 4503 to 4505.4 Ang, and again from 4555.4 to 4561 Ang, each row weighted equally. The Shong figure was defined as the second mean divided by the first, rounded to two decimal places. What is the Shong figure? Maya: 1.05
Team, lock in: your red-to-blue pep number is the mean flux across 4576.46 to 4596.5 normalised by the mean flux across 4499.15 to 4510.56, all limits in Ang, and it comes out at 1.04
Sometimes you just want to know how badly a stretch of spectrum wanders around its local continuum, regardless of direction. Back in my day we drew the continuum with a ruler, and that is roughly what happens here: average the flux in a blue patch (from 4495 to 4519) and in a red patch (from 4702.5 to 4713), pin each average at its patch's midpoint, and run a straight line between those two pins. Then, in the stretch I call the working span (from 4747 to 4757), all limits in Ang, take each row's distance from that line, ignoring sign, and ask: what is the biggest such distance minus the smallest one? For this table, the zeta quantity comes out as 0.88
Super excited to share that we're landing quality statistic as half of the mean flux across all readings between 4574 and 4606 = 13.1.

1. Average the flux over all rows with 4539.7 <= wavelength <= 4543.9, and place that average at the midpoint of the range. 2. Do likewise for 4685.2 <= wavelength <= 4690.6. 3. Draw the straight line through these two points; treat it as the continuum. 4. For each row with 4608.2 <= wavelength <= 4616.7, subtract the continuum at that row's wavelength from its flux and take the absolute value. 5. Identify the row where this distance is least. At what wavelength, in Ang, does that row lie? 4616.15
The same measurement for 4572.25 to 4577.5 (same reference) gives 4574.88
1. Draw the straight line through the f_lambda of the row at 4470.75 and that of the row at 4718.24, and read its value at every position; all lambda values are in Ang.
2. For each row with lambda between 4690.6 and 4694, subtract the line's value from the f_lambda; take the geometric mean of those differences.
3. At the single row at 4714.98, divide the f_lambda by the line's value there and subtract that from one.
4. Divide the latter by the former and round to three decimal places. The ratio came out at -0.013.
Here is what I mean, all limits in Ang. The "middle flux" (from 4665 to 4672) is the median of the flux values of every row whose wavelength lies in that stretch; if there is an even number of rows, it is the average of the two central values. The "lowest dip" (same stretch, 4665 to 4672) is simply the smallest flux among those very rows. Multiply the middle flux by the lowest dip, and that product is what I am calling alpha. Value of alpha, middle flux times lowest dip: 633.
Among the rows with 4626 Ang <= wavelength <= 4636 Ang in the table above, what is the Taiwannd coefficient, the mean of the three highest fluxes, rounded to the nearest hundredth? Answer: 26.15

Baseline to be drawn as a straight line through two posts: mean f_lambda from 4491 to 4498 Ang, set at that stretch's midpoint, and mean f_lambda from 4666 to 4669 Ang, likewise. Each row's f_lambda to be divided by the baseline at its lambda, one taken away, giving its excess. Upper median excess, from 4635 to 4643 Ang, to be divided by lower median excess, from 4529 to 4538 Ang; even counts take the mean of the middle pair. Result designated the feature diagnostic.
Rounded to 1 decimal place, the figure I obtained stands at 0.3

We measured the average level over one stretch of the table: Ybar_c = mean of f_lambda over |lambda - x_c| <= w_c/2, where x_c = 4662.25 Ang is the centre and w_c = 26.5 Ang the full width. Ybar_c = 25.1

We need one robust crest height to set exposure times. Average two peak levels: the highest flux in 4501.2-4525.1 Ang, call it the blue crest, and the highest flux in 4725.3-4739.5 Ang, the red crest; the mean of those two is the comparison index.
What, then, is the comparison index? 26.4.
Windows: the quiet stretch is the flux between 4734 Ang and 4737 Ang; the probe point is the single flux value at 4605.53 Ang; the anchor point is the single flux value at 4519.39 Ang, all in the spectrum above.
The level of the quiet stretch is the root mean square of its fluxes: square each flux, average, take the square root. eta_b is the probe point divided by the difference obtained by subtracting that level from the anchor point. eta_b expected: -45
